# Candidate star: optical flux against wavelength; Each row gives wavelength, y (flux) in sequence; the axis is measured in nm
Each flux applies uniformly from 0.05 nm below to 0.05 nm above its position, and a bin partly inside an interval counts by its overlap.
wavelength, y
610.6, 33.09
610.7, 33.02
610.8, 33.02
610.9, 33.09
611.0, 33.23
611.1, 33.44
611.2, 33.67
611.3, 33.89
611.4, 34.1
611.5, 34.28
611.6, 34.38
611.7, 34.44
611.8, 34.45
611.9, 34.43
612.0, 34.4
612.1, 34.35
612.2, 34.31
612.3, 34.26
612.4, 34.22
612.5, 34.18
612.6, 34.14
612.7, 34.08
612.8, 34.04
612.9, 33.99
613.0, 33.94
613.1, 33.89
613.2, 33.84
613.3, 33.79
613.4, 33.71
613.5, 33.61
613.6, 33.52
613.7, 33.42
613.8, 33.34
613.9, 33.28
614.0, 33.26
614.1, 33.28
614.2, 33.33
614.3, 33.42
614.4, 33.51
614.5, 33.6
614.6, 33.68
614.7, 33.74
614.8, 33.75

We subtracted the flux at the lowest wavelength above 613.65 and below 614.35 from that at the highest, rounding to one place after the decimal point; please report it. 0.0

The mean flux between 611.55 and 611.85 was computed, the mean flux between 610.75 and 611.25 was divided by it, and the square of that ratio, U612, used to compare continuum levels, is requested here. 0.94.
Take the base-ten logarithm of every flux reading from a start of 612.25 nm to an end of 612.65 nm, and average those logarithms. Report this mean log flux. 1.534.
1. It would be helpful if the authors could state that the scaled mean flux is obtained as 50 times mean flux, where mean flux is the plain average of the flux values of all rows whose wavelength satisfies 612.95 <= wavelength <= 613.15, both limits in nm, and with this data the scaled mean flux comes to 1696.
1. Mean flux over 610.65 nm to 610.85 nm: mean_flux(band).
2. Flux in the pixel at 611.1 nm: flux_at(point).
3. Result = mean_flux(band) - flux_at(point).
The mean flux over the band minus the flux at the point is -0.4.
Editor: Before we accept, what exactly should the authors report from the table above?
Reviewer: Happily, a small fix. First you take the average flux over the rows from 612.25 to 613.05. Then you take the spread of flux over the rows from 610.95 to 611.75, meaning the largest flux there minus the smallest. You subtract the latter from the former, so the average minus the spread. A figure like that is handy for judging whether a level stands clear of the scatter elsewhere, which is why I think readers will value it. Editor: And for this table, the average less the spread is 32.9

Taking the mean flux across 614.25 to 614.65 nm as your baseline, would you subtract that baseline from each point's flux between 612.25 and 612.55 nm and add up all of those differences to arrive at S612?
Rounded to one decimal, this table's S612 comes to 2.0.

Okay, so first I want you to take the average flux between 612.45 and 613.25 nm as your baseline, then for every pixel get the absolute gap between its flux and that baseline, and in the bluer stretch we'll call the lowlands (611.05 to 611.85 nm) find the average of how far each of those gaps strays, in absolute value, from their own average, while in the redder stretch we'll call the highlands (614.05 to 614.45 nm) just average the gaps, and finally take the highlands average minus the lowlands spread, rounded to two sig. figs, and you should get 0.50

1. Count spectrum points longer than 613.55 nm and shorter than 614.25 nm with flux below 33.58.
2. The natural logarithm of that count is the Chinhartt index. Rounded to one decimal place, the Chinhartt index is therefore 1.9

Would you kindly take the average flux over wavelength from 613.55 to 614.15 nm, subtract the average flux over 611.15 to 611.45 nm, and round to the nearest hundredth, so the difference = -0.54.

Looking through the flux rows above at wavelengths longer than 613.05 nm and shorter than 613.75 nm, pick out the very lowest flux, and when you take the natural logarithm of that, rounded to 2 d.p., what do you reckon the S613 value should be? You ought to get 3.51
